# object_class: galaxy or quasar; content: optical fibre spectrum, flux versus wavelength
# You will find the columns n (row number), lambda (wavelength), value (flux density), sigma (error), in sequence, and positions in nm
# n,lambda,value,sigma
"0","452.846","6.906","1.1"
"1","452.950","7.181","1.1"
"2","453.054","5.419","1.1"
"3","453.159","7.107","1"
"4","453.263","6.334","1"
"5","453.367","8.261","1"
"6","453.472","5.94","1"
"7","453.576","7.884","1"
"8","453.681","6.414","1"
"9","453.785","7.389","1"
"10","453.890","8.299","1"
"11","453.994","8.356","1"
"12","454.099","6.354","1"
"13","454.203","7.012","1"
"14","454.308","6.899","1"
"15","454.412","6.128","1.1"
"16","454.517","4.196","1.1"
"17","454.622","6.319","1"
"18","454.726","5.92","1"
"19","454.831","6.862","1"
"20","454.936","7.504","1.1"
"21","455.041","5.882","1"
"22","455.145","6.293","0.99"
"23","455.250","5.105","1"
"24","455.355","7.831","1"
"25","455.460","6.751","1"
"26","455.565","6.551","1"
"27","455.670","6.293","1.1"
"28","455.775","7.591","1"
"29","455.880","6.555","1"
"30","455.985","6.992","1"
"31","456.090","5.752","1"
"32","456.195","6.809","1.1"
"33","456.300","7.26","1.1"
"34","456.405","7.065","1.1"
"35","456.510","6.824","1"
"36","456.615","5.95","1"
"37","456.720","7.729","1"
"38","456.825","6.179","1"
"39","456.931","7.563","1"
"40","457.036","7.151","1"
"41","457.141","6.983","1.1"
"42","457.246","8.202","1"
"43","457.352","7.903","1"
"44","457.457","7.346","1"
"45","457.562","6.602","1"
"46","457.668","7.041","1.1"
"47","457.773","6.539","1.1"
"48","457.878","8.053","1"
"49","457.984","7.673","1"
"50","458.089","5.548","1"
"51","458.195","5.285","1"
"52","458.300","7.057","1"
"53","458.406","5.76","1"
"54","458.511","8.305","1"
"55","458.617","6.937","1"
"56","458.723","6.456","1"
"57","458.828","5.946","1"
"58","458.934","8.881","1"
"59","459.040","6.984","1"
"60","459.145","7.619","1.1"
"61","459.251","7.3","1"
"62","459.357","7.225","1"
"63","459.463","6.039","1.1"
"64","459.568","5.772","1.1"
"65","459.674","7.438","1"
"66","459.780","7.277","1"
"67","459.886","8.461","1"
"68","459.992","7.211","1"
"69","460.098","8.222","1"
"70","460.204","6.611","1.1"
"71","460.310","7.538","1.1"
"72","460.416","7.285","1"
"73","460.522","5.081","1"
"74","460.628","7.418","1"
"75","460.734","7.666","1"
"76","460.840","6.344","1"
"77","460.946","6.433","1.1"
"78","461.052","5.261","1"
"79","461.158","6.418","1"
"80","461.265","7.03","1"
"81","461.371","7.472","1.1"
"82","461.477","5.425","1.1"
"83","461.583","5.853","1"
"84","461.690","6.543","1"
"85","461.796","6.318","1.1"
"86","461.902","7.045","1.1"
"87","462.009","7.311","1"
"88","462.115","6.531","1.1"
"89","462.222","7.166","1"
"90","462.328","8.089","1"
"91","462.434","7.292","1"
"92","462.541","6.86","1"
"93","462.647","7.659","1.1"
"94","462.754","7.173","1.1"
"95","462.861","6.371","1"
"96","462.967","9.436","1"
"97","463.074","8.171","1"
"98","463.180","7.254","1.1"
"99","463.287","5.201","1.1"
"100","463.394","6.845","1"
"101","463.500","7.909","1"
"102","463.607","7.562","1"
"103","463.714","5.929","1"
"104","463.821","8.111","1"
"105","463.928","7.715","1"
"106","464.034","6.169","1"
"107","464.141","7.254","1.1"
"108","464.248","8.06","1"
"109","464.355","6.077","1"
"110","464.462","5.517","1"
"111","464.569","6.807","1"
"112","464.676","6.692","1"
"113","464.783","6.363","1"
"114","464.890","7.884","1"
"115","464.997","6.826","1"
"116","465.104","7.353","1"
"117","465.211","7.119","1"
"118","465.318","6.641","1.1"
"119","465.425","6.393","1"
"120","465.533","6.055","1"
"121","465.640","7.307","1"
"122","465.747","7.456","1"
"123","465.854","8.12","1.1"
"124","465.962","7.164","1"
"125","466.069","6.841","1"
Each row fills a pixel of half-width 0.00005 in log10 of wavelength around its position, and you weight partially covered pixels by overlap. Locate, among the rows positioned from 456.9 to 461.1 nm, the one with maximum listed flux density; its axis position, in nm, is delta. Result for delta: 458.934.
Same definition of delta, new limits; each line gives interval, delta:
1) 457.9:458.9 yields 458.511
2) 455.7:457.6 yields 457.246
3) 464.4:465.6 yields 464.890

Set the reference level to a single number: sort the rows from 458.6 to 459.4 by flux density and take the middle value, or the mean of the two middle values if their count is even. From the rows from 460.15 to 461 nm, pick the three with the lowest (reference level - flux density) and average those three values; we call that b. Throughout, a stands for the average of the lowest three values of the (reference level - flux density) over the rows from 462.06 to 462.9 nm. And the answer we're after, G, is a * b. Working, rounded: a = -0.58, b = -0.4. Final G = 0.25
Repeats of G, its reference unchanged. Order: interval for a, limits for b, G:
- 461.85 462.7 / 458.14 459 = 0.57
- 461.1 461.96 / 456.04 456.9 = 0.02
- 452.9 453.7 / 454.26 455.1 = -0.01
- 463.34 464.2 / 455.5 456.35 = 0.14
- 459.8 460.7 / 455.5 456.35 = 0.17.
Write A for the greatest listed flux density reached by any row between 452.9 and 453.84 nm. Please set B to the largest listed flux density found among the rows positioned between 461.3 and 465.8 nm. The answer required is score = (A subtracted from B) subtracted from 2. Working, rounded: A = 8.261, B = 9.436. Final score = 0.8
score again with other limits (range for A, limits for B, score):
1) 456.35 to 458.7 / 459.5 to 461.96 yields 1.8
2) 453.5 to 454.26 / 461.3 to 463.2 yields 0.9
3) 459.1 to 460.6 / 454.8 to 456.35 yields 2.6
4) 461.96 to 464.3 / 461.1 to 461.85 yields 4.0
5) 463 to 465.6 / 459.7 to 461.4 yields 1.7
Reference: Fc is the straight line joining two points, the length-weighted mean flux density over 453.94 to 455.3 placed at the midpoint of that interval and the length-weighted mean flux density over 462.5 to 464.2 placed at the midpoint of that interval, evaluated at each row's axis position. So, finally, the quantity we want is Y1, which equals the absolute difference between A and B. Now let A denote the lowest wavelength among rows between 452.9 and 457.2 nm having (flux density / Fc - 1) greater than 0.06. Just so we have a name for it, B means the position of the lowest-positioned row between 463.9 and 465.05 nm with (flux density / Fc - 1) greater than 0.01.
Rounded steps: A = 452.950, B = 463.928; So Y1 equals 10.98 nm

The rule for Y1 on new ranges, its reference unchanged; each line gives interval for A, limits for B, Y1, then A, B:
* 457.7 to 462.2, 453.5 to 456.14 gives 4.30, 457.878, 453.576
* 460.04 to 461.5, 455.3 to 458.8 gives 4.74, 460.098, 455.355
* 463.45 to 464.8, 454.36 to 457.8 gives 8.67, 463.500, 454.831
